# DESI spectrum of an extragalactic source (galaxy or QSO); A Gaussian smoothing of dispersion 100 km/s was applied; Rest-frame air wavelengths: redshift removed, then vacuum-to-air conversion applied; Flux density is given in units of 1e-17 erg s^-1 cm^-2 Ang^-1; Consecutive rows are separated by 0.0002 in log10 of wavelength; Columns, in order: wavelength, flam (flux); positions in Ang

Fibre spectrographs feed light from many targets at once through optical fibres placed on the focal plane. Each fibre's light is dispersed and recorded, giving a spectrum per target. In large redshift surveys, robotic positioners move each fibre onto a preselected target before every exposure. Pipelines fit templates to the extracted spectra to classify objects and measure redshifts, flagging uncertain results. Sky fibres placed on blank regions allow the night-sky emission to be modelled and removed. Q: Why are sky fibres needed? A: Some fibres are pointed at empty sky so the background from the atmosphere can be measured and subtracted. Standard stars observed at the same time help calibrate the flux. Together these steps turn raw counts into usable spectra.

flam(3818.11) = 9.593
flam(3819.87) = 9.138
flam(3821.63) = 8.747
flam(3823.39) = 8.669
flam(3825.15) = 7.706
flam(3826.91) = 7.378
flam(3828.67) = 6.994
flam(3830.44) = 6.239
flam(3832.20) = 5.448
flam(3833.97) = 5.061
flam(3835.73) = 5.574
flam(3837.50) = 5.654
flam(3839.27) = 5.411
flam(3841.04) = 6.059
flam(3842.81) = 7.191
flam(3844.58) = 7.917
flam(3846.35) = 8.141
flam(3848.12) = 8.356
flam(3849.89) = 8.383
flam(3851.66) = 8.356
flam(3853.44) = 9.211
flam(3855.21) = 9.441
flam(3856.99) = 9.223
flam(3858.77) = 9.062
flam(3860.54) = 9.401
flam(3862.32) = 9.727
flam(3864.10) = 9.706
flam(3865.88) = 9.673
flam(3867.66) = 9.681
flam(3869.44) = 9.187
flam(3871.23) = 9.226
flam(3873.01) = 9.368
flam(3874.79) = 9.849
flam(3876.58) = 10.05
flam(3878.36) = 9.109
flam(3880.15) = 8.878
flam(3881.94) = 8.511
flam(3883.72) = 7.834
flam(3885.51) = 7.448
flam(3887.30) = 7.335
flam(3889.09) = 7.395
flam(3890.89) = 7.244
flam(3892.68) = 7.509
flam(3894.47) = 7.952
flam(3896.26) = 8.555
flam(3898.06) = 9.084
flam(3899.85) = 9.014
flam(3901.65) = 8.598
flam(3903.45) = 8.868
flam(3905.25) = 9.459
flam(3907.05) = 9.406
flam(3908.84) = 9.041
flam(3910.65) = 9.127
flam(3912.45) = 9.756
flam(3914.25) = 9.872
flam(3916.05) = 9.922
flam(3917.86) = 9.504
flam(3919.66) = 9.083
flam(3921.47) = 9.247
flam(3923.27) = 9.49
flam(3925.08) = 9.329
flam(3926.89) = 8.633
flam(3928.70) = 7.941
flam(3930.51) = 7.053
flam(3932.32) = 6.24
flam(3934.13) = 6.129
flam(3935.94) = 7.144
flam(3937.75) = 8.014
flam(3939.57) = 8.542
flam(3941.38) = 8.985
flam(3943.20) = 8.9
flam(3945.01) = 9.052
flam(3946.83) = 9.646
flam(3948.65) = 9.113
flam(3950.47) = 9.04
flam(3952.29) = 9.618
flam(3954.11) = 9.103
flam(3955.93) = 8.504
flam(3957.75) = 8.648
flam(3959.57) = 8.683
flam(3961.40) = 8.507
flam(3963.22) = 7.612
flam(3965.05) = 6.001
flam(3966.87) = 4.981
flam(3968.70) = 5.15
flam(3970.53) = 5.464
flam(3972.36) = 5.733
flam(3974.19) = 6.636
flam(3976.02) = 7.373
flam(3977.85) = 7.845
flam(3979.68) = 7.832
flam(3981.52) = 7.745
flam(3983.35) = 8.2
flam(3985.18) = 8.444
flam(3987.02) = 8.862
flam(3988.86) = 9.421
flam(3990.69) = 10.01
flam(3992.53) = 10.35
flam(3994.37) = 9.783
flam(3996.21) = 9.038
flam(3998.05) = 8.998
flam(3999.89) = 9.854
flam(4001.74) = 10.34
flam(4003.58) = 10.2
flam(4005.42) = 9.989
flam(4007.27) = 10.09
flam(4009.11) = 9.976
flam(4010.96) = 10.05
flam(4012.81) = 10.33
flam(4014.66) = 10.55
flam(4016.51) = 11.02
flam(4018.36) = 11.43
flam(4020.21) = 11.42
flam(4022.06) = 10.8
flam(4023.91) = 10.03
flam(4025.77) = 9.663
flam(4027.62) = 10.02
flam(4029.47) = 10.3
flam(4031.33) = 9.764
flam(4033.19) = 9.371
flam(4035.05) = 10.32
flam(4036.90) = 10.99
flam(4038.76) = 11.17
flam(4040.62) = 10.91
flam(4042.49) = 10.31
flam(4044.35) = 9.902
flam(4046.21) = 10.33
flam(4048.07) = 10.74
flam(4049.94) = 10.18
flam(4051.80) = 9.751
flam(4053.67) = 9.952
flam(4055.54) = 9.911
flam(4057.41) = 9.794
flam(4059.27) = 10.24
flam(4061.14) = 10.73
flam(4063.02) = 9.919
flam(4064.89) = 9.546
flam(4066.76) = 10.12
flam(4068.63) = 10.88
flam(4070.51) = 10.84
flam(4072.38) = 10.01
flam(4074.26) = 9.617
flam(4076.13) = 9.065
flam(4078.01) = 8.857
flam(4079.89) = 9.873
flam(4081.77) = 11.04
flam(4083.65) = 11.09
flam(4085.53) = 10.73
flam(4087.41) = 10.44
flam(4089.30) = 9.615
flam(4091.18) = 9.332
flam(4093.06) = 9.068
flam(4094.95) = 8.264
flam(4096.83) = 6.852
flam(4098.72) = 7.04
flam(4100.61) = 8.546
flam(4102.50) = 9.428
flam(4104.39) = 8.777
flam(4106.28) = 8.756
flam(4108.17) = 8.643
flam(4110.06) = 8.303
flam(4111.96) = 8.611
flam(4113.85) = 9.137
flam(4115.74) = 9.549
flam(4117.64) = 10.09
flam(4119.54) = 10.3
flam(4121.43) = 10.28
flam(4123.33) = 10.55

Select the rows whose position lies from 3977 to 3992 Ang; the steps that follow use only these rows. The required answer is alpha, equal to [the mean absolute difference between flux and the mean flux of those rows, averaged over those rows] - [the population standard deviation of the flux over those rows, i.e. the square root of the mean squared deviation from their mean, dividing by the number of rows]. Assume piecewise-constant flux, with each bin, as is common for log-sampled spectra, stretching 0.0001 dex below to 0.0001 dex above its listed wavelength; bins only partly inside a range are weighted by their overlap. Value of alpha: -0.11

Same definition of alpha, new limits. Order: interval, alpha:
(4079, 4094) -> -0.06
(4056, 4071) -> -0.06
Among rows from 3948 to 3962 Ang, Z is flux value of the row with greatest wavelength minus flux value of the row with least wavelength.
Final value -0.6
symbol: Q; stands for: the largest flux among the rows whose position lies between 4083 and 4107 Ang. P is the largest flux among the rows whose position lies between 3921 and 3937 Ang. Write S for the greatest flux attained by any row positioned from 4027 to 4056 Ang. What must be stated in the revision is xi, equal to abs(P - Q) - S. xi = -9.6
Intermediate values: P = 9.49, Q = 11.09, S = 11.17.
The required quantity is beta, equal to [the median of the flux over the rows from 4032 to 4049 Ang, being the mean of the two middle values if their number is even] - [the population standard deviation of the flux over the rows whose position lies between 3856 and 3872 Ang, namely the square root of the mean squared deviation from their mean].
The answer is 10.1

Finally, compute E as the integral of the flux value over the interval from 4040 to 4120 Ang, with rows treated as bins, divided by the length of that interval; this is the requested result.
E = 9.6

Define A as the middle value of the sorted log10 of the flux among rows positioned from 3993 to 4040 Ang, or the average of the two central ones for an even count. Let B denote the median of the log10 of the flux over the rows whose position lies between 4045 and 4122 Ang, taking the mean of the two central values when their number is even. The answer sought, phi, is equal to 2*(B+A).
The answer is 3.99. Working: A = 1.004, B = 0.991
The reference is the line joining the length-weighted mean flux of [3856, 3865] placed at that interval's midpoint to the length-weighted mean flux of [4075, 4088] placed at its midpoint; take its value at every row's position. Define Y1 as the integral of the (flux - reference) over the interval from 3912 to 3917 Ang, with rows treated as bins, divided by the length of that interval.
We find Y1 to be 0.3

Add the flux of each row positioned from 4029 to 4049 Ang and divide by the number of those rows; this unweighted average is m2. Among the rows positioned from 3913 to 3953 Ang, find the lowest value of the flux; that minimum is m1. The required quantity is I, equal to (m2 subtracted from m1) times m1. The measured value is -26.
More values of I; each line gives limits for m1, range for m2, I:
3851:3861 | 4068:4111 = -8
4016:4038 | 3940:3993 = 12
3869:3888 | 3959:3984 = 3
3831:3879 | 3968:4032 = -21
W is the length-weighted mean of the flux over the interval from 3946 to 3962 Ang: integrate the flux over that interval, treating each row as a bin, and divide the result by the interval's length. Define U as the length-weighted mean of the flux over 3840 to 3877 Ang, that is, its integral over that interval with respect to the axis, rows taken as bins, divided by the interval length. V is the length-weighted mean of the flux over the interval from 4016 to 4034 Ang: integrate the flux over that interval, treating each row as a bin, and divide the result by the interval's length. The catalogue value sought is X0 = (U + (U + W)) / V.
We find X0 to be 2.58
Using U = 8.9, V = 10.4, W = 8.99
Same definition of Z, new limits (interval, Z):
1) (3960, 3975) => -1.9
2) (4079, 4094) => -0.8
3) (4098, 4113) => 1.6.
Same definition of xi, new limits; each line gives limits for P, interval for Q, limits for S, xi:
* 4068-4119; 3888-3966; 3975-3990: -8.3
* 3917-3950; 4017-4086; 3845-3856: -7.7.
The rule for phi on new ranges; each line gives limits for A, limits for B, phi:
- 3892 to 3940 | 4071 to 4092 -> 3.90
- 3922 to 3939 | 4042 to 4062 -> 3.82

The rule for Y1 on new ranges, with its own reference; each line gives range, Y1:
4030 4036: -0.1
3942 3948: -0.5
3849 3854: -0.8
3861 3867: 0.2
